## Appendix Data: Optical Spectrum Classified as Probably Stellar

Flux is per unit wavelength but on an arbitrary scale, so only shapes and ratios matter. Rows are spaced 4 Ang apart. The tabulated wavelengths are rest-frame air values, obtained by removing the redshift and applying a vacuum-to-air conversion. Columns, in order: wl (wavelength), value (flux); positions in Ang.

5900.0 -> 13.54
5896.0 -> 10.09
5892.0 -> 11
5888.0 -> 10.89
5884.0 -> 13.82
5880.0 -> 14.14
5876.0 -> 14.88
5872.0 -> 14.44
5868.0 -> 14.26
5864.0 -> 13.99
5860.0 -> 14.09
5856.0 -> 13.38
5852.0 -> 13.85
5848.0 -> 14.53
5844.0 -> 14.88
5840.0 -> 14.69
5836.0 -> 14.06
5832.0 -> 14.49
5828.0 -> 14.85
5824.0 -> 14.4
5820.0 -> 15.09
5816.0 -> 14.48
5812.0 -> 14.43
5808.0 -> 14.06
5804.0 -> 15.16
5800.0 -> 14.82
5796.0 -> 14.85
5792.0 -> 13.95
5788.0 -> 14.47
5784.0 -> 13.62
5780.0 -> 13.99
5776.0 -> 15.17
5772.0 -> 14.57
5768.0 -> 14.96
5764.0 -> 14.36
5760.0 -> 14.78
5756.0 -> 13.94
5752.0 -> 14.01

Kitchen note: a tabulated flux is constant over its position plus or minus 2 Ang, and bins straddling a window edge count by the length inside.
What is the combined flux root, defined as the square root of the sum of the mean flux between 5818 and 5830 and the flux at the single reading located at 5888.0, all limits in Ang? 5.07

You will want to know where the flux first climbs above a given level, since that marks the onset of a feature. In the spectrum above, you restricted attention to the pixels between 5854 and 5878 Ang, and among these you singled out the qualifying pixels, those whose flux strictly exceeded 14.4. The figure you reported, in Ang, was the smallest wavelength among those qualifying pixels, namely 5872.0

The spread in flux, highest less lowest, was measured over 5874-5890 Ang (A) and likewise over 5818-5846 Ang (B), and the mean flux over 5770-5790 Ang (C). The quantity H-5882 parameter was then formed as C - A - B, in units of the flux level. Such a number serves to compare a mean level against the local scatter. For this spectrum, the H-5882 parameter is 9.3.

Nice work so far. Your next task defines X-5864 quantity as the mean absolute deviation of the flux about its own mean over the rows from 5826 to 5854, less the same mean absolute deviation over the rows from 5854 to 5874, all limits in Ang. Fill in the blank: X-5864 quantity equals 0.02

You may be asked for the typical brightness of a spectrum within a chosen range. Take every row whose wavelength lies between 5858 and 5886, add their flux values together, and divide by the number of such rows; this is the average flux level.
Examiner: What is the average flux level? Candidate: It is 14.2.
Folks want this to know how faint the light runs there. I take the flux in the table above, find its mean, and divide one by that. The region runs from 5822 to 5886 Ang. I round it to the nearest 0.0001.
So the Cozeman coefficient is 0.0699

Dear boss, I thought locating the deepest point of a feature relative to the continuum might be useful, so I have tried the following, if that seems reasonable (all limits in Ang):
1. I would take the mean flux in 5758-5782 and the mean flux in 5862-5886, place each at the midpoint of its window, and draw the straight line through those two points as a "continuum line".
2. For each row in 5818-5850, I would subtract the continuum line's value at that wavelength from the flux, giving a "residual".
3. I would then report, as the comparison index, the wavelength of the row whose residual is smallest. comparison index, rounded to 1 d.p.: 5836.0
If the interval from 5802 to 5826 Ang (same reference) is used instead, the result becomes 5808.0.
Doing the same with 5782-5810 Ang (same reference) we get 5784.0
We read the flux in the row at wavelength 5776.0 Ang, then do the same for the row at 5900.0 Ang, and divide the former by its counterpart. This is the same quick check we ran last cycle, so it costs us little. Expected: 1.12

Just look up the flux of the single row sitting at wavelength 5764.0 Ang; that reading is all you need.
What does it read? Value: 14.36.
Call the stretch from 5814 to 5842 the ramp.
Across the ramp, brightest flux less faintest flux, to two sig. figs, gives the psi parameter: 1.0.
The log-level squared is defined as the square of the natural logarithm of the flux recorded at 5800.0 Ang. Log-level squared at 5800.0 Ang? 7.27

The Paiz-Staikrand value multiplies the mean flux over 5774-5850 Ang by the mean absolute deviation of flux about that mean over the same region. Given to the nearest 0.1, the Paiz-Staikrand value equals 5.1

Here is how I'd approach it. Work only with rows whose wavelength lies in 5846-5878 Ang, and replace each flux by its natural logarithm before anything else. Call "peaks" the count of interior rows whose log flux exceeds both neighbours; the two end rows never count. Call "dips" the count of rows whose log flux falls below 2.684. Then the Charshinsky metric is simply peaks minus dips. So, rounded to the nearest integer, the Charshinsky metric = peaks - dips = -6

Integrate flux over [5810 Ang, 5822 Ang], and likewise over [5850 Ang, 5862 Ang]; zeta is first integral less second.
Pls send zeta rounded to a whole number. 11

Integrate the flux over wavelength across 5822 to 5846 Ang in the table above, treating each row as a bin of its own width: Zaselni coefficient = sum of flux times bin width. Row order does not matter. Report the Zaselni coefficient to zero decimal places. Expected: 349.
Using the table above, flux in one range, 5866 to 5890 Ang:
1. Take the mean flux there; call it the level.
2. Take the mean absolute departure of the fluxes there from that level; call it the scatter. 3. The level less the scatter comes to 12.8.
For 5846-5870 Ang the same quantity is 13.7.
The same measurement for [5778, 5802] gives 13.9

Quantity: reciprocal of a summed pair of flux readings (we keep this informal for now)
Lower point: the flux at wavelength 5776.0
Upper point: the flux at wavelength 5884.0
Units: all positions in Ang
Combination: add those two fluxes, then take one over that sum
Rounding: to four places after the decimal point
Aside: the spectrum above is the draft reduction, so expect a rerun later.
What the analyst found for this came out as 0.0345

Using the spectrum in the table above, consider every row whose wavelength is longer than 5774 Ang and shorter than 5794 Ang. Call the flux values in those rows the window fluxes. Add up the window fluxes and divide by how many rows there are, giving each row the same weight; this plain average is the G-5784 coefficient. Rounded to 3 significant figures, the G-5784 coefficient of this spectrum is 14.2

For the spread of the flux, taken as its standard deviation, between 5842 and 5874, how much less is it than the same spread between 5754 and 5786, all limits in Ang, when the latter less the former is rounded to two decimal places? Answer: 0.08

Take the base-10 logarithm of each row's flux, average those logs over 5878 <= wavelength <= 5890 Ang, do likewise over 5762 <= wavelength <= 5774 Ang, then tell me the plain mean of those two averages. 1.137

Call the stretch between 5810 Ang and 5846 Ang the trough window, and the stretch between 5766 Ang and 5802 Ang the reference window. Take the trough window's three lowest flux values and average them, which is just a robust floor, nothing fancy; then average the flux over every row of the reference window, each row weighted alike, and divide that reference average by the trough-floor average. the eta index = 1.01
